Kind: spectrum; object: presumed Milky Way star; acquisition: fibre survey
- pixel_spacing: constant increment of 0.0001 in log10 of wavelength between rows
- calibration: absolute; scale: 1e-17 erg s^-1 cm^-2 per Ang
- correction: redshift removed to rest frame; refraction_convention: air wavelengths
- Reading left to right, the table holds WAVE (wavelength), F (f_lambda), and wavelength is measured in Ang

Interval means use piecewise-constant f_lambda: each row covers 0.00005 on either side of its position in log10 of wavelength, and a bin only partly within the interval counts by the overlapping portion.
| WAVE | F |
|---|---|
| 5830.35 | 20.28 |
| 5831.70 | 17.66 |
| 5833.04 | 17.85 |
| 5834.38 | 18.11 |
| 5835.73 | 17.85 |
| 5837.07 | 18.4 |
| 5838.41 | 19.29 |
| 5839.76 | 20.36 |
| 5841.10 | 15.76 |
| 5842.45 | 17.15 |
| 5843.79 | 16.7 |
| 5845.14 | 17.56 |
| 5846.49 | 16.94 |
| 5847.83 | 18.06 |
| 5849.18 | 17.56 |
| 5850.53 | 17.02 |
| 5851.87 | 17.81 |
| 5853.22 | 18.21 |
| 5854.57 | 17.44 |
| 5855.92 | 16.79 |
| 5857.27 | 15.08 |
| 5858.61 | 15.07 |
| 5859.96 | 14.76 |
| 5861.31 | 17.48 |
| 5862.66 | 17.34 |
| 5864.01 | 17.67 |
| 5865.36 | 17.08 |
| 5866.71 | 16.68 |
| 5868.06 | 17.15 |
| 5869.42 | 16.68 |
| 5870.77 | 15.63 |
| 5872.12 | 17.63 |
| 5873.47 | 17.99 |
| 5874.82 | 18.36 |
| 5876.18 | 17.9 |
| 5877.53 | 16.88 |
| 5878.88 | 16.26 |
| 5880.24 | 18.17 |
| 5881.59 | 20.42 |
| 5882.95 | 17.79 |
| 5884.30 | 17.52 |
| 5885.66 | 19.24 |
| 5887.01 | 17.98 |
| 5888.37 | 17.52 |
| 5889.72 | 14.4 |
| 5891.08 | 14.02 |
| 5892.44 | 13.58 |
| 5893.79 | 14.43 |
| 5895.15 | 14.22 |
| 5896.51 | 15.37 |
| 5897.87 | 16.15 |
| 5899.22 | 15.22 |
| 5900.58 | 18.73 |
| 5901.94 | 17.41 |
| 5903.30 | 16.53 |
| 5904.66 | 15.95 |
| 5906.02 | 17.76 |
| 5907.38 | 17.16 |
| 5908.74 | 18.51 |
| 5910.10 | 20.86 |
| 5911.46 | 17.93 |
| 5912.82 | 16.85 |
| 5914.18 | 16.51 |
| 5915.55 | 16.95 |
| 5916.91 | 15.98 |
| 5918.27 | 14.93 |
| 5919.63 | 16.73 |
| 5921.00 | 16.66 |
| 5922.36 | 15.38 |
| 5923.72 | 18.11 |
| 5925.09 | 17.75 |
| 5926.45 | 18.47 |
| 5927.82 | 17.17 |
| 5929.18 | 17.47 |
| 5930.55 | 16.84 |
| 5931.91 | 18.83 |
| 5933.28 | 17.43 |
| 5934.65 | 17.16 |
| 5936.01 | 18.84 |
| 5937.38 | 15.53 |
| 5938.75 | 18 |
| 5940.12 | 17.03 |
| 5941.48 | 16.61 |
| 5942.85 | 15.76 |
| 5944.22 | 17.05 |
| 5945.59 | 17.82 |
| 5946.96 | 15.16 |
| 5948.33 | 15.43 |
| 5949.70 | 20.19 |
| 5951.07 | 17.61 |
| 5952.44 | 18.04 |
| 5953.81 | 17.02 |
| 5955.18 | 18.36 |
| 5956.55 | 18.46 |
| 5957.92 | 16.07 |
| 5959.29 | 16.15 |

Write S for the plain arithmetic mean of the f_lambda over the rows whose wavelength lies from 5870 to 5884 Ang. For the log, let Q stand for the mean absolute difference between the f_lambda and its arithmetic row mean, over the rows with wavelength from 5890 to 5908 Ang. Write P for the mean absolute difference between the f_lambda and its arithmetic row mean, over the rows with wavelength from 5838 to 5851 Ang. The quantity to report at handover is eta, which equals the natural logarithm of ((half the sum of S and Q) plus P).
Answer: 2.35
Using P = 0.96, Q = 1.3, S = 17.7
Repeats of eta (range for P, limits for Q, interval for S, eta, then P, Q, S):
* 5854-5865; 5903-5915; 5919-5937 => 2.34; 1.11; 1.1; 17.4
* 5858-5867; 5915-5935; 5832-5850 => 2.33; 0.95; 0.8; 17.8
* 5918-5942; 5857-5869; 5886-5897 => 2.19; 0.84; 1.0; 15.2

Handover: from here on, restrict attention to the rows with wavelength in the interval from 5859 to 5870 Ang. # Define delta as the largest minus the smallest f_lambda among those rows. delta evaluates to 2.9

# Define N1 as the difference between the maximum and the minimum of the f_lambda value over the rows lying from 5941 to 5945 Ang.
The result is 1.3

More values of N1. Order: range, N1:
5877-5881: 1.9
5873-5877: 0.5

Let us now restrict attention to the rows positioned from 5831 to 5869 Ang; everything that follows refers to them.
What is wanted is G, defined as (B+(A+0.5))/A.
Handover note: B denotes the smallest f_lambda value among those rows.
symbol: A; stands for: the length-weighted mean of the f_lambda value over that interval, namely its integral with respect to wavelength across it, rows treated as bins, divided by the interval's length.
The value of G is 1.88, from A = 17.3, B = 14.76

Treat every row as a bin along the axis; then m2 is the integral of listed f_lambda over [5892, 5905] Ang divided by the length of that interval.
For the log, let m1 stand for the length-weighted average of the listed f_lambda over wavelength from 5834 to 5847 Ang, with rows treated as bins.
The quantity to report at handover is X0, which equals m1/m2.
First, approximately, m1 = 17.8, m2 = 15.8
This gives 1.13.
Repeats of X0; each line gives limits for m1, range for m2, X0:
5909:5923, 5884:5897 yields 1.07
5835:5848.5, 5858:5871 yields 1.07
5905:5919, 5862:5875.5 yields 1.01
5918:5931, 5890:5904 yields 1.10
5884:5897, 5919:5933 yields 0.91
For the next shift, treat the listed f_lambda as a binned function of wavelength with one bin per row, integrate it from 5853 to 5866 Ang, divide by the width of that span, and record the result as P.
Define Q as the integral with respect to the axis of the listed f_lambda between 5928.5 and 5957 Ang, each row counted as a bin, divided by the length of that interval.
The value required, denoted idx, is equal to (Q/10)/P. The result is 0.104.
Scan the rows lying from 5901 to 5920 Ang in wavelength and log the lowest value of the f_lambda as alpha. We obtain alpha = 14.93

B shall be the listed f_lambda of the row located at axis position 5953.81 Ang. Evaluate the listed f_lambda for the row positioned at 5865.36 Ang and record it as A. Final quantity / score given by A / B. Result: 1.00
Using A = 17.08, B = 17.02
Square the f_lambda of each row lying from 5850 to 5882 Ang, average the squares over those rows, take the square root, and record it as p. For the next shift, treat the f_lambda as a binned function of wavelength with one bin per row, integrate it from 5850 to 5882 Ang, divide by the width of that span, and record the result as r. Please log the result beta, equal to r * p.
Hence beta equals 294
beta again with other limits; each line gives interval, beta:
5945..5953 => 303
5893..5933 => 287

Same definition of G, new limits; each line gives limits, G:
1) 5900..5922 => 1.90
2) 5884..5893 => 1.86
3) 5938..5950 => 1.93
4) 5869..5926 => 1.83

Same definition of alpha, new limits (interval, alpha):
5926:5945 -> 15.53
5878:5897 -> 13.58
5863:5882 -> 15.63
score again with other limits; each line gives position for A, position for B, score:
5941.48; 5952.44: 0.92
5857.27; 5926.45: 0.82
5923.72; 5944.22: 1.06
